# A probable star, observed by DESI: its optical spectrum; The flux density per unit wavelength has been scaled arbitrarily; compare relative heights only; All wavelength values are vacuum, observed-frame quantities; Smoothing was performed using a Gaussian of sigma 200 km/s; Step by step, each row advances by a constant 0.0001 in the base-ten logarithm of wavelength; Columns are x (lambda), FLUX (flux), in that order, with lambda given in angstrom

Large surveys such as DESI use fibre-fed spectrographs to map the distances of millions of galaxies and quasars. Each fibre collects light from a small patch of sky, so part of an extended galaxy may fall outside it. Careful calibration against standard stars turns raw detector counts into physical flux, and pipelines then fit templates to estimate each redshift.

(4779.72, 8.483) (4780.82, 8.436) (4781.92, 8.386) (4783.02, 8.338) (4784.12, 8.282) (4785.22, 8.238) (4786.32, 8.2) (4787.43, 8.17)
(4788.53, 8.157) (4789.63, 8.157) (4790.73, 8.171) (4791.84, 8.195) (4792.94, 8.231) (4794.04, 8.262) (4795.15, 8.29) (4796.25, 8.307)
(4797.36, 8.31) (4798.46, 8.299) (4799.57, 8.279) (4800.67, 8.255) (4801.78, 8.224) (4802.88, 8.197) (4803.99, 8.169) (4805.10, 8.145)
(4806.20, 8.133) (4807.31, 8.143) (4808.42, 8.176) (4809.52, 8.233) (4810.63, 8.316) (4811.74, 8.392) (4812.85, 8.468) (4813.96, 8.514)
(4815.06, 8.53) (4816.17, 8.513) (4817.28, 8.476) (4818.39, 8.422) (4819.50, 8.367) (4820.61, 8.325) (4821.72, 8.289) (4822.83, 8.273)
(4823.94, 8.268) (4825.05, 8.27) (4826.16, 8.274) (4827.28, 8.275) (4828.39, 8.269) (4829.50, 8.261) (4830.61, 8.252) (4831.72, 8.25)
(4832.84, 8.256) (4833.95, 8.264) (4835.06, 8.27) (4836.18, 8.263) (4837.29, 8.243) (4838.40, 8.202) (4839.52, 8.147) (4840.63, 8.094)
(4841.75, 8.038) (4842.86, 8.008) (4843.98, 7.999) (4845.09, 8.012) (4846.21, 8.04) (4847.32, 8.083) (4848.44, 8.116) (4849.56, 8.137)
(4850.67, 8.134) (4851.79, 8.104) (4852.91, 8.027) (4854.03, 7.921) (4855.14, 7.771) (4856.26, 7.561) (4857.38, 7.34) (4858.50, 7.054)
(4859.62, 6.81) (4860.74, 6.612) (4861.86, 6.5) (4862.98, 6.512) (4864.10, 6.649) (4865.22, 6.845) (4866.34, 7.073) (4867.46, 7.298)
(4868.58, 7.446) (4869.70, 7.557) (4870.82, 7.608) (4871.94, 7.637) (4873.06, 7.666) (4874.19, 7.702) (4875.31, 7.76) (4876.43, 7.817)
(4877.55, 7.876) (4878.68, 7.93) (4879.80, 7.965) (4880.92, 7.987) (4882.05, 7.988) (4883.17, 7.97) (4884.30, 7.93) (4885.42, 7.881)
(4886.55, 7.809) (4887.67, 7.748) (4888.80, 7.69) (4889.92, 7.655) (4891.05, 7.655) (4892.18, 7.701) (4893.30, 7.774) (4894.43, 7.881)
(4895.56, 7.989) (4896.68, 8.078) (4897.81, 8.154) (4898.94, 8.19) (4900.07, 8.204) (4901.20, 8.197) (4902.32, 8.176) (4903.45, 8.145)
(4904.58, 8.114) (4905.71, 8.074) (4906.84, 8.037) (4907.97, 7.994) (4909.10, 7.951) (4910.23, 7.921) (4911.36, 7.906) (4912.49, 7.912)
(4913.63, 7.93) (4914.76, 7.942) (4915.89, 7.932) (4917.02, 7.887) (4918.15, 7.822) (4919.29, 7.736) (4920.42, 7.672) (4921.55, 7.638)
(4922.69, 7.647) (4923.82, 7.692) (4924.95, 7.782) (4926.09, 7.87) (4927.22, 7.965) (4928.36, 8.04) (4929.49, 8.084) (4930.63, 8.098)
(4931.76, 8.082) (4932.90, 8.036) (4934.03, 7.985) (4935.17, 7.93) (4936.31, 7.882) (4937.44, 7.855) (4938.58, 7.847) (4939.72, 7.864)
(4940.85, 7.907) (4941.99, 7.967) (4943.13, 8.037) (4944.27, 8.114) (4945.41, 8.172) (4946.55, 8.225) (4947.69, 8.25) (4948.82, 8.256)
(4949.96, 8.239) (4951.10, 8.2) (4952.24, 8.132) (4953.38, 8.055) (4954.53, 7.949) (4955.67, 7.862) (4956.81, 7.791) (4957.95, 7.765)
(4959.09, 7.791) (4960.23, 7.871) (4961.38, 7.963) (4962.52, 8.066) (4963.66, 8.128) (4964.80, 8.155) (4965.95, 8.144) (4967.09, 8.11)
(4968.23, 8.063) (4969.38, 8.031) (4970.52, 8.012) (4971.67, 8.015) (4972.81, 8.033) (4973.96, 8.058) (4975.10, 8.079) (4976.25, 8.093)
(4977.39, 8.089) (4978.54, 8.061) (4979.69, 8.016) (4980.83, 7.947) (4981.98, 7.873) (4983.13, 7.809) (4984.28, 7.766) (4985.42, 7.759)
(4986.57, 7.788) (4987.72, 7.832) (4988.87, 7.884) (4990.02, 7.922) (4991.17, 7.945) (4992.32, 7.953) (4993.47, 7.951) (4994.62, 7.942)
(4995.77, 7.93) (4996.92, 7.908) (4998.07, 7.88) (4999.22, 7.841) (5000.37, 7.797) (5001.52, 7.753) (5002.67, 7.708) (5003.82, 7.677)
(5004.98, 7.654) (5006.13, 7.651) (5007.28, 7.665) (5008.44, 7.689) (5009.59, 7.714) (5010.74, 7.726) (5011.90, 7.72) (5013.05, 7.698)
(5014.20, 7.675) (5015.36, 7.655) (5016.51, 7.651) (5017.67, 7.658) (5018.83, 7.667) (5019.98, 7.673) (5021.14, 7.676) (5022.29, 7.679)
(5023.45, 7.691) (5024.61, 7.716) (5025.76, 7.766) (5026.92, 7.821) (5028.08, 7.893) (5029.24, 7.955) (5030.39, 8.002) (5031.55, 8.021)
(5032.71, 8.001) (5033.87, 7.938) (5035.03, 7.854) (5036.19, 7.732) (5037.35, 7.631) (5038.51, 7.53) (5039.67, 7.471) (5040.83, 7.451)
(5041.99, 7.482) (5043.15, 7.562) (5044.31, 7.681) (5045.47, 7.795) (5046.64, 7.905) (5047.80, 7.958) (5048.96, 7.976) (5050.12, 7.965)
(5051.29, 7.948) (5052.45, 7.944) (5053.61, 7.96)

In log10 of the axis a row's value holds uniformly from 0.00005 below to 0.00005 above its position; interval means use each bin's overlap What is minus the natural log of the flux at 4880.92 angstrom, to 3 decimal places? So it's -2.078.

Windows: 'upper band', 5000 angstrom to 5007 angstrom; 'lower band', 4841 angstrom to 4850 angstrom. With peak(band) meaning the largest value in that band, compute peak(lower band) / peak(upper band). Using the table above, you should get 1.04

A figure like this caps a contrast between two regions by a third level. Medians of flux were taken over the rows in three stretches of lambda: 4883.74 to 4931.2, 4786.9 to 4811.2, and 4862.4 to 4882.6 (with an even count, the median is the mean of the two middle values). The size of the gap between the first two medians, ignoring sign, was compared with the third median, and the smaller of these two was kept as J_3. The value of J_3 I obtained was 0.285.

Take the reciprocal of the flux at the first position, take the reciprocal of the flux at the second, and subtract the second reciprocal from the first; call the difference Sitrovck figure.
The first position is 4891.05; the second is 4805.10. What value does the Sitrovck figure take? 0.0079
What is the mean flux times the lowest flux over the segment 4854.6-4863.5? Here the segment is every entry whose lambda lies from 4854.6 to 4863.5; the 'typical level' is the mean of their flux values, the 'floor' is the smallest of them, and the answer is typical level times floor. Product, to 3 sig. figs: 45.6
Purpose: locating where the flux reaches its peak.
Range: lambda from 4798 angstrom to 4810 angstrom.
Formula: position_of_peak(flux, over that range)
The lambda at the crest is 4798.46 angstrom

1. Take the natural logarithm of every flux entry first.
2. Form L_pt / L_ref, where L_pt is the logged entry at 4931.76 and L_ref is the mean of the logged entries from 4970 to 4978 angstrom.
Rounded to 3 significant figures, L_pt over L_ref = 1.00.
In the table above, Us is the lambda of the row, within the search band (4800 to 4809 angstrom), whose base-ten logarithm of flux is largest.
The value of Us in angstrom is 4800.67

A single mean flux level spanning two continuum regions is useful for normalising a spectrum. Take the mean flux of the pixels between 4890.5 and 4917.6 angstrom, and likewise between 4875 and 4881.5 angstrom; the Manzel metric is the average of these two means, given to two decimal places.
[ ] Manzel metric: 7.94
